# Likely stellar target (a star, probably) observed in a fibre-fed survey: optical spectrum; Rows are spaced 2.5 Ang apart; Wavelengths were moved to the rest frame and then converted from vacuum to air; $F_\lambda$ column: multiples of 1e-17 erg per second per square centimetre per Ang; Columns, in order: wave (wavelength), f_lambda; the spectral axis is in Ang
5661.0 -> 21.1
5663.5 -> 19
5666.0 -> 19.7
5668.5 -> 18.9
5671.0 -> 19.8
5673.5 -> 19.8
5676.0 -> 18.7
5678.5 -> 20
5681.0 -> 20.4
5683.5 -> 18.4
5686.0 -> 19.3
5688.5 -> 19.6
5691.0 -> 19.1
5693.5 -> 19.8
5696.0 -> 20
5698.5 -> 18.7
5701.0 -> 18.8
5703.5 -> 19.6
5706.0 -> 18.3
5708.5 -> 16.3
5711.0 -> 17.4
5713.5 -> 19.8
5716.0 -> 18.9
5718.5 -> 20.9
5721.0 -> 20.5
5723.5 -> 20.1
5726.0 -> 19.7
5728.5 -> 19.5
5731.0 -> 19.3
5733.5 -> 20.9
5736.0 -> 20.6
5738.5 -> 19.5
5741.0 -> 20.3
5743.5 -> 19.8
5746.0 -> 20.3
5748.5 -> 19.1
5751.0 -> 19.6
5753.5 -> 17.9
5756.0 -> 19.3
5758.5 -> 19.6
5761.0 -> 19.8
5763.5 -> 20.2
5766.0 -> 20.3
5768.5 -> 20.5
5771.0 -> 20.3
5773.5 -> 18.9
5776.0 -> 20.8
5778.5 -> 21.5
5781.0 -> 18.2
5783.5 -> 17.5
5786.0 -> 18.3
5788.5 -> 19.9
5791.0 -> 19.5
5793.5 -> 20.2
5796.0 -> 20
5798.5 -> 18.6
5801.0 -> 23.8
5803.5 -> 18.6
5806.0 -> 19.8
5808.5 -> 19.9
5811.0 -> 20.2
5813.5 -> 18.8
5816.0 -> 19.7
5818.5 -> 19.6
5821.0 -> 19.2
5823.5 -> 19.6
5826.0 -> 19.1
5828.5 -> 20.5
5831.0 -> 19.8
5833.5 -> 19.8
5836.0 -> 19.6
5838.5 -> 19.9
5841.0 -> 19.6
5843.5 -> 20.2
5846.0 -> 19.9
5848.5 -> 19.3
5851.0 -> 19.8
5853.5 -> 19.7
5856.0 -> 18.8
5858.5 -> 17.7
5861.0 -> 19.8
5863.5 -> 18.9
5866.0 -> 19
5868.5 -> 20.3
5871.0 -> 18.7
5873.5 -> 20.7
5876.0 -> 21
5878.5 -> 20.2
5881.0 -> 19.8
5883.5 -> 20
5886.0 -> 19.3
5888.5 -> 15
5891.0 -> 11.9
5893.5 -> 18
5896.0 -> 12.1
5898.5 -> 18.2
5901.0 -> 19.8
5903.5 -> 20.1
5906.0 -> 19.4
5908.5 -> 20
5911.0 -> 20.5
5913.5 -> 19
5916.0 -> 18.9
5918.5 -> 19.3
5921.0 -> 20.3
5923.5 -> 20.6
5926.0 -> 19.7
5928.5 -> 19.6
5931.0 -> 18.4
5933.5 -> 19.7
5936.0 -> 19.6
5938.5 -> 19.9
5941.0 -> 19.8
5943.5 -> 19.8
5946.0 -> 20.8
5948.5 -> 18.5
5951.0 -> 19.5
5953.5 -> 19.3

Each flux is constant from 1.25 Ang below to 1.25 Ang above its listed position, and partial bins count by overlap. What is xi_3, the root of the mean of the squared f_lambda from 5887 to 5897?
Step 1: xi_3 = 14.5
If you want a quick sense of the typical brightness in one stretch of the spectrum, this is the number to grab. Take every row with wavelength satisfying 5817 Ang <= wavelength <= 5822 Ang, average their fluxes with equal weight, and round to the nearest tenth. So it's 19.4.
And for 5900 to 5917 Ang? 19.7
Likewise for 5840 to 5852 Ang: 19.8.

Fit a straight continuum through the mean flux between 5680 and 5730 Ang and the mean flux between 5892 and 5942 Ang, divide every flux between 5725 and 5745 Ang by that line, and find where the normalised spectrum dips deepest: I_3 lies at 5731.0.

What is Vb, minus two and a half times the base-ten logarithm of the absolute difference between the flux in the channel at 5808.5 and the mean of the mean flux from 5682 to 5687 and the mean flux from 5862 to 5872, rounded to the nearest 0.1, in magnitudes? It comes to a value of 0.2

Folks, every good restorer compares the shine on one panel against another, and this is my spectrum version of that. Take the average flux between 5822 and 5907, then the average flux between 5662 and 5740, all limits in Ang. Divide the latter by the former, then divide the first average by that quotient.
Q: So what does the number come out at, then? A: 18.6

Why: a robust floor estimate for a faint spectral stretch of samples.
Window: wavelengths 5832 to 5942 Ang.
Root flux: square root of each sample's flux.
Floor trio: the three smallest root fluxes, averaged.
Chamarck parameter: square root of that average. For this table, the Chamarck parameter 1.90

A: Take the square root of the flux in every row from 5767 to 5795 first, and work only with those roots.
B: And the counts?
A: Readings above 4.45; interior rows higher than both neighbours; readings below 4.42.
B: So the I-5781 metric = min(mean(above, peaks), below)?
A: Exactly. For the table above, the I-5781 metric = 4.0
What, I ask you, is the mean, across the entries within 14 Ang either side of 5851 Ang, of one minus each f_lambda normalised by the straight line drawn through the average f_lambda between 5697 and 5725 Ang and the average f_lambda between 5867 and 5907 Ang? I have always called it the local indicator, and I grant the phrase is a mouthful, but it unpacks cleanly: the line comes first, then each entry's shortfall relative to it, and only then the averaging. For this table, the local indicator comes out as -0.048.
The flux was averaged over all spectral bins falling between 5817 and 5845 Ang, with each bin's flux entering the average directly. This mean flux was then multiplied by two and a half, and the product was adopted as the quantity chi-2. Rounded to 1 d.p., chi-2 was 49.3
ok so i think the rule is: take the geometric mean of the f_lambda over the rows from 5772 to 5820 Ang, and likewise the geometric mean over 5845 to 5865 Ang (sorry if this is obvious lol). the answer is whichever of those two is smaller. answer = 19.2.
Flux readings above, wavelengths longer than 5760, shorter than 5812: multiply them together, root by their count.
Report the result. 19.81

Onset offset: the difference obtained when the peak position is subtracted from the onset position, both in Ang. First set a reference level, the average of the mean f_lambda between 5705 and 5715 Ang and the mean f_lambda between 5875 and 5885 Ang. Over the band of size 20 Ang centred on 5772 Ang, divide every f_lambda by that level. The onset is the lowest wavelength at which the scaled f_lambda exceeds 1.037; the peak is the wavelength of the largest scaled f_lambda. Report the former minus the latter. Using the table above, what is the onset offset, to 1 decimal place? -15.0 Ang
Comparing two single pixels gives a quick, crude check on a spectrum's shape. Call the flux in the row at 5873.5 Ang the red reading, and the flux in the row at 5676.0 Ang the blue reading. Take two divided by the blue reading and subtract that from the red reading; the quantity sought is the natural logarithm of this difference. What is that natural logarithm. 3.02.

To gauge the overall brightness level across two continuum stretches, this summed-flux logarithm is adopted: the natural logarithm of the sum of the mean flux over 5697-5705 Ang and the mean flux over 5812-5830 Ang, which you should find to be 3.65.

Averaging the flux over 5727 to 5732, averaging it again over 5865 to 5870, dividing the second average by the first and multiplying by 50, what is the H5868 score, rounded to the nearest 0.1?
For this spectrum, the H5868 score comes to 50.6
